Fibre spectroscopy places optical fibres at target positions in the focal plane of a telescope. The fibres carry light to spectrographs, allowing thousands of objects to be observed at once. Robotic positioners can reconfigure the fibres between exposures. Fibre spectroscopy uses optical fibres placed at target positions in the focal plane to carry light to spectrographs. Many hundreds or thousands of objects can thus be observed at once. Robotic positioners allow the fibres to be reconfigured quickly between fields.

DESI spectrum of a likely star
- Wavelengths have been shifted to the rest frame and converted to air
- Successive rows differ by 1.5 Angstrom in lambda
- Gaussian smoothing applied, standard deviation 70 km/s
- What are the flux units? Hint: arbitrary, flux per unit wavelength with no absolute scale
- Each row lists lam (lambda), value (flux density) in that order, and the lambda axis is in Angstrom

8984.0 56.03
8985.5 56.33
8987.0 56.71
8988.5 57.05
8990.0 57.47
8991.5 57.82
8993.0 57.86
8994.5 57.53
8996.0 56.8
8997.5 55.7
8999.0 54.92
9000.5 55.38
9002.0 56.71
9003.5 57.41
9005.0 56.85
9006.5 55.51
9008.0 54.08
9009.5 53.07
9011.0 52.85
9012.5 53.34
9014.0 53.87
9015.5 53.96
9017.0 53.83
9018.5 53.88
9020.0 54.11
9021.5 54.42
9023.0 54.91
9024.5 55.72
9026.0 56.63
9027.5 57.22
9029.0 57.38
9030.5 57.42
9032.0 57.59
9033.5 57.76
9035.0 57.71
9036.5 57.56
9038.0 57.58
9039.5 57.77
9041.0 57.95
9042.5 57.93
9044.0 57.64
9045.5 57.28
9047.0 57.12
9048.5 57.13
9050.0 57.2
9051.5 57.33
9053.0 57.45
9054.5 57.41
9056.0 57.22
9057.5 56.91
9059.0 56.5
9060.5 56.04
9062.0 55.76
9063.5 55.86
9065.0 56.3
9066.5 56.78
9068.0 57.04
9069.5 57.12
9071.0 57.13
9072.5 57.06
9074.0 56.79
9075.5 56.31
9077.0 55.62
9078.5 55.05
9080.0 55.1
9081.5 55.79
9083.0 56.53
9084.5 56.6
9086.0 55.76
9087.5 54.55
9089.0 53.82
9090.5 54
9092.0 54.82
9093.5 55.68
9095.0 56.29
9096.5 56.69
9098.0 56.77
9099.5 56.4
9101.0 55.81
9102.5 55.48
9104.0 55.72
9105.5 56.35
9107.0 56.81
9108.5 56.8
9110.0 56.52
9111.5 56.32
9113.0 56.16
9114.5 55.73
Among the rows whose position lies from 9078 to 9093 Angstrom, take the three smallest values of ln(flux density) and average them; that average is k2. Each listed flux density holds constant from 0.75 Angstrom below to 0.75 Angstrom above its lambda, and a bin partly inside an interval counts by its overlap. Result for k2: 3.99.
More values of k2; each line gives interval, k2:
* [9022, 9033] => 4.02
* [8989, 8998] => 4.04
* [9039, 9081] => 4.01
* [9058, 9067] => 4.02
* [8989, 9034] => 3.97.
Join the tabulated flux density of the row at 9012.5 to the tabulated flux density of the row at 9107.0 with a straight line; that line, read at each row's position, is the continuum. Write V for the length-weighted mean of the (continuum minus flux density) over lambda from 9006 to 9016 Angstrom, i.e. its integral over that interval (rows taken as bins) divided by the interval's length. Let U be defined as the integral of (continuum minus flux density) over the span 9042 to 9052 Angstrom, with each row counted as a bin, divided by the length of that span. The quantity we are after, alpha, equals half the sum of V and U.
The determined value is -1.6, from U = -2.8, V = -0.5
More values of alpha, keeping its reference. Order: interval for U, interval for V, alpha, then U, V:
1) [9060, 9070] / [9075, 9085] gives -0.6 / -1.1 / 0.0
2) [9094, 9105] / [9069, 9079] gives -0.2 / 0.4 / -0.9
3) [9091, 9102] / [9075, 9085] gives 0.2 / 0.4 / 0.0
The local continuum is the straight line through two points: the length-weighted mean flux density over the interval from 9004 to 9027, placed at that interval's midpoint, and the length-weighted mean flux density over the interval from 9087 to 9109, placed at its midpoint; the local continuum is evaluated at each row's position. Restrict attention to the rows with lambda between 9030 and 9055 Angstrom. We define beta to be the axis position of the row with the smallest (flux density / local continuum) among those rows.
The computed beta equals 9048.5 Angstrom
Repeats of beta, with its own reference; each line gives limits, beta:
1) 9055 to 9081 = 9078.5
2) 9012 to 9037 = 9012.5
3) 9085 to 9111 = 9089.0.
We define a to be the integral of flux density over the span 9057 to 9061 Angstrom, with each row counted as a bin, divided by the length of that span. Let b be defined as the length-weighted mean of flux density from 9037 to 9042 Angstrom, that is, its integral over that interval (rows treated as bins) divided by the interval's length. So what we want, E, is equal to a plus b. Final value 114.2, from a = 56.5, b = 57.8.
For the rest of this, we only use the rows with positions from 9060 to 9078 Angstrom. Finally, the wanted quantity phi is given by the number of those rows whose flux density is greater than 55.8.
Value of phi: 10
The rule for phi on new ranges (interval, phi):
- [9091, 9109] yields 8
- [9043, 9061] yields 12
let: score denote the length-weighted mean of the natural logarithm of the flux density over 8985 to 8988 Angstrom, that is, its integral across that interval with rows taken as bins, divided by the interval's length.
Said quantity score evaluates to 4.04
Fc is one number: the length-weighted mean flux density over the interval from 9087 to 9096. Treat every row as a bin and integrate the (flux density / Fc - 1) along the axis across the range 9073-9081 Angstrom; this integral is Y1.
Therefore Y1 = 0.13 Angstrom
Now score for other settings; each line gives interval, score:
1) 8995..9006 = 4.03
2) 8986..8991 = 4.04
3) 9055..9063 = 4.03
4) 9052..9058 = 4.05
